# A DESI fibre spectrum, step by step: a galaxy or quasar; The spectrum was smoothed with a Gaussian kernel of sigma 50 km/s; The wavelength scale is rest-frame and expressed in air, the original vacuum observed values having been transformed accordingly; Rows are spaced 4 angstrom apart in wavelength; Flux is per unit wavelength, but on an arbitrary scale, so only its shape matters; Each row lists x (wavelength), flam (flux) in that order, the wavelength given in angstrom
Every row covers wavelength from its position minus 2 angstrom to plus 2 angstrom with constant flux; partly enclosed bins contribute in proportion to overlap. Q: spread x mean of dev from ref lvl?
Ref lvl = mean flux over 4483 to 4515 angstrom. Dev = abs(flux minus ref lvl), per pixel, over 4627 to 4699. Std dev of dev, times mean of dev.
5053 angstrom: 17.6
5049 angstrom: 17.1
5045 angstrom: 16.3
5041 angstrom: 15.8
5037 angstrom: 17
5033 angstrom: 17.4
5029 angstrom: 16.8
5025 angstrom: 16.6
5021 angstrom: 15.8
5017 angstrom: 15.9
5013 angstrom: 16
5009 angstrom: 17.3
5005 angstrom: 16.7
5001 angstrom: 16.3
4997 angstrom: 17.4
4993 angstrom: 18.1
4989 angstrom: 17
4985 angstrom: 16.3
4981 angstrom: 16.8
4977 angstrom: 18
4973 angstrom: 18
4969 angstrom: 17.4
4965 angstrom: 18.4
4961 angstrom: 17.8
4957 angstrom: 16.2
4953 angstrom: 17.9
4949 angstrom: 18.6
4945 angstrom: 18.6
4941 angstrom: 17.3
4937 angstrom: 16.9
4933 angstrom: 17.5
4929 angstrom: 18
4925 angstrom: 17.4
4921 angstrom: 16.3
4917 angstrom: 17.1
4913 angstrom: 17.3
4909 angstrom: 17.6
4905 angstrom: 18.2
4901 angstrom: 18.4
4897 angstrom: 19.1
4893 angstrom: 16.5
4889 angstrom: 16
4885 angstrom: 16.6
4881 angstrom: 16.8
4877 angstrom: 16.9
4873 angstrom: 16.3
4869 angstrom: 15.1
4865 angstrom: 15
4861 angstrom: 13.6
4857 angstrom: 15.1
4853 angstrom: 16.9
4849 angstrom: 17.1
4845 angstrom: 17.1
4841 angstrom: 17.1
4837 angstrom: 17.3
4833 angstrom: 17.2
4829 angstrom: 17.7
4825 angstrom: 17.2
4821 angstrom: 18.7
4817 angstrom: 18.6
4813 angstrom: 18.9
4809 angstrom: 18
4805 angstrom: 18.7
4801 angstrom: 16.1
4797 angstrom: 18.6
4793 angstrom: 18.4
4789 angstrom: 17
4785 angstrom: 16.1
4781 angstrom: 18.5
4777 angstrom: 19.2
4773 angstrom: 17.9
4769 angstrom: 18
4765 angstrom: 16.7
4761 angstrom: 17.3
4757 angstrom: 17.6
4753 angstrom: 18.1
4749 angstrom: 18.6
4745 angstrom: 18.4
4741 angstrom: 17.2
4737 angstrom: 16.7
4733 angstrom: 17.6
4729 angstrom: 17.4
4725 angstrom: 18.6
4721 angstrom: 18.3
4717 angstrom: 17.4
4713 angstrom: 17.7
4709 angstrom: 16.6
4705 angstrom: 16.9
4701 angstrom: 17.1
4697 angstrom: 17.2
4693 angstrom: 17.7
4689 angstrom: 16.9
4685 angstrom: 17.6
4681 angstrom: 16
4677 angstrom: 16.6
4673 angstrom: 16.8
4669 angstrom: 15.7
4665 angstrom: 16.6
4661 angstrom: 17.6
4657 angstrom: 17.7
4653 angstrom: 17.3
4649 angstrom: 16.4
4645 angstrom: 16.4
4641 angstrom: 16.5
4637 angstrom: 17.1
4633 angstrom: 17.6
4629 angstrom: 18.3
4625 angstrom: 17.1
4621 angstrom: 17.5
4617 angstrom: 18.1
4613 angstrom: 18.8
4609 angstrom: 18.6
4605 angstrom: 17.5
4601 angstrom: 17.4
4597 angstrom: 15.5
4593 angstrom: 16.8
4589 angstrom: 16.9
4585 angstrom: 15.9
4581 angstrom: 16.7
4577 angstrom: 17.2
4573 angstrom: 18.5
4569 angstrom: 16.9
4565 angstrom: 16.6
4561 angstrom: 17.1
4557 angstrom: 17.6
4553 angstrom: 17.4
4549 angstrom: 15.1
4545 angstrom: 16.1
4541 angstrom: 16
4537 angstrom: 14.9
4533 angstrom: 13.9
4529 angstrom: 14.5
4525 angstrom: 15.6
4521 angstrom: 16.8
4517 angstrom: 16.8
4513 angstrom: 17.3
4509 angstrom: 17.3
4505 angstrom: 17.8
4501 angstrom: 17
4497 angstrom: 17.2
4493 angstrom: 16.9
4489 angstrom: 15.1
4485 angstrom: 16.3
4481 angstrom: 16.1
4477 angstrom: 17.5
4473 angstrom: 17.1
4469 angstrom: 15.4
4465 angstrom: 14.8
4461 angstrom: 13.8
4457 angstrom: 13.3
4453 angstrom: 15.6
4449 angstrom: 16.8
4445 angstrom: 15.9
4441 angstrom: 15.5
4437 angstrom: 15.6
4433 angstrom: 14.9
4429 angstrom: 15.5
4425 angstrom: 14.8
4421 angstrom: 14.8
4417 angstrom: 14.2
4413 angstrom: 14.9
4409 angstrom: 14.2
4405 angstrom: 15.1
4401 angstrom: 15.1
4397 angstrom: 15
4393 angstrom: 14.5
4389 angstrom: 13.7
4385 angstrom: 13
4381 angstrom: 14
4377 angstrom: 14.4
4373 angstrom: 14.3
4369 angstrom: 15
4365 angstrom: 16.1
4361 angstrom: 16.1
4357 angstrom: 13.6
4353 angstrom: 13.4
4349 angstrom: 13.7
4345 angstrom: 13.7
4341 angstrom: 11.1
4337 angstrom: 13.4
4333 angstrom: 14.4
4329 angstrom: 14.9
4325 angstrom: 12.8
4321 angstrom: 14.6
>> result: 0.21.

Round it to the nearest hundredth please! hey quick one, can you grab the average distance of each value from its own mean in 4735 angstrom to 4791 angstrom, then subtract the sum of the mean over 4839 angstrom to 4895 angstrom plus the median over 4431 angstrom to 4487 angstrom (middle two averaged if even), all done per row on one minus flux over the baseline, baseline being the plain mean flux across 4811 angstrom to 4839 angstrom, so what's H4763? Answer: -0.19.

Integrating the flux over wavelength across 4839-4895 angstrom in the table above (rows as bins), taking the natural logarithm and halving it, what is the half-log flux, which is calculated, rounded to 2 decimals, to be 3.40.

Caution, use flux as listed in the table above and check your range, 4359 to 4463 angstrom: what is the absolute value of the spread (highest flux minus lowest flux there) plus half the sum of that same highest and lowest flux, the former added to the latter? 18.7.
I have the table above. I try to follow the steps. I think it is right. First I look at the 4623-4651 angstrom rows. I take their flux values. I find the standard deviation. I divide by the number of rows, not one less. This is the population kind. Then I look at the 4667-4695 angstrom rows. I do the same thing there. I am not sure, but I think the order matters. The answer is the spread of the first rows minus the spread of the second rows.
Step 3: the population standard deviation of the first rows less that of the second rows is 0.0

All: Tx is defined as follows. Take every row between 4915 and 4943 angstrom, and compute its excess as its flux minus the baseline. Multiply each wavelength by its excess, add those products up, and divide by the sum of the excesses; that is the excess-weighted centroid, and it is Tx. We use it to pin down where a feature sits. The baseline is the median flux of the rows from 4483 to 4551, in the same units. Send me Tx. 4930.2 angstrom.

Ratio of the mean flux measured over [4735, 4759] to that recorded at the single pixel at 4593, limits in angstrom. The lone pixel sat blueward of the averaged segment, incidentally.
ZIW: 1.06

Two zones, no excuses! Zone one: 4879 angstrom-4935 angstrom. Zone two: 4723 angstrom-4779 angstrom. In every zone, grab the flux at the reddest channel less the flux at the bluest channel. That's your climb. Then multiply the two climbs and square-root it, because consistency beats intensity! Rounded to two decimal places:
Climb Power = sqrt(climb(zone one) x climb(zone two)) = 0.65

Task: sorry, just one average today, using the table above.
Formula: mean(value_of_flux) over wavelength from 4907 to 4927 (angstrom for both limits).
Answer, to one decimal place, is 17.1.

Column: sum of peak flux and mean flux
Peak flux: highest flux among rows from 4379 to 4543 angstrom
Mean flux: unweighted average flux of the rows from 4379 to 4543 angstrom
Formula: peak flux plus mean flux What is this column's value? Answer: 33.3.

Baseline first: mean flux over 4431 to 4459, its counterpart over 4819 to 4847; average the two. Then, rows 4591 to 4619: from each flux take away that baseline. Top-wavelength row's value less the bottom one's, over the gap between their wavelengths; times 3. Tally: 0.2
